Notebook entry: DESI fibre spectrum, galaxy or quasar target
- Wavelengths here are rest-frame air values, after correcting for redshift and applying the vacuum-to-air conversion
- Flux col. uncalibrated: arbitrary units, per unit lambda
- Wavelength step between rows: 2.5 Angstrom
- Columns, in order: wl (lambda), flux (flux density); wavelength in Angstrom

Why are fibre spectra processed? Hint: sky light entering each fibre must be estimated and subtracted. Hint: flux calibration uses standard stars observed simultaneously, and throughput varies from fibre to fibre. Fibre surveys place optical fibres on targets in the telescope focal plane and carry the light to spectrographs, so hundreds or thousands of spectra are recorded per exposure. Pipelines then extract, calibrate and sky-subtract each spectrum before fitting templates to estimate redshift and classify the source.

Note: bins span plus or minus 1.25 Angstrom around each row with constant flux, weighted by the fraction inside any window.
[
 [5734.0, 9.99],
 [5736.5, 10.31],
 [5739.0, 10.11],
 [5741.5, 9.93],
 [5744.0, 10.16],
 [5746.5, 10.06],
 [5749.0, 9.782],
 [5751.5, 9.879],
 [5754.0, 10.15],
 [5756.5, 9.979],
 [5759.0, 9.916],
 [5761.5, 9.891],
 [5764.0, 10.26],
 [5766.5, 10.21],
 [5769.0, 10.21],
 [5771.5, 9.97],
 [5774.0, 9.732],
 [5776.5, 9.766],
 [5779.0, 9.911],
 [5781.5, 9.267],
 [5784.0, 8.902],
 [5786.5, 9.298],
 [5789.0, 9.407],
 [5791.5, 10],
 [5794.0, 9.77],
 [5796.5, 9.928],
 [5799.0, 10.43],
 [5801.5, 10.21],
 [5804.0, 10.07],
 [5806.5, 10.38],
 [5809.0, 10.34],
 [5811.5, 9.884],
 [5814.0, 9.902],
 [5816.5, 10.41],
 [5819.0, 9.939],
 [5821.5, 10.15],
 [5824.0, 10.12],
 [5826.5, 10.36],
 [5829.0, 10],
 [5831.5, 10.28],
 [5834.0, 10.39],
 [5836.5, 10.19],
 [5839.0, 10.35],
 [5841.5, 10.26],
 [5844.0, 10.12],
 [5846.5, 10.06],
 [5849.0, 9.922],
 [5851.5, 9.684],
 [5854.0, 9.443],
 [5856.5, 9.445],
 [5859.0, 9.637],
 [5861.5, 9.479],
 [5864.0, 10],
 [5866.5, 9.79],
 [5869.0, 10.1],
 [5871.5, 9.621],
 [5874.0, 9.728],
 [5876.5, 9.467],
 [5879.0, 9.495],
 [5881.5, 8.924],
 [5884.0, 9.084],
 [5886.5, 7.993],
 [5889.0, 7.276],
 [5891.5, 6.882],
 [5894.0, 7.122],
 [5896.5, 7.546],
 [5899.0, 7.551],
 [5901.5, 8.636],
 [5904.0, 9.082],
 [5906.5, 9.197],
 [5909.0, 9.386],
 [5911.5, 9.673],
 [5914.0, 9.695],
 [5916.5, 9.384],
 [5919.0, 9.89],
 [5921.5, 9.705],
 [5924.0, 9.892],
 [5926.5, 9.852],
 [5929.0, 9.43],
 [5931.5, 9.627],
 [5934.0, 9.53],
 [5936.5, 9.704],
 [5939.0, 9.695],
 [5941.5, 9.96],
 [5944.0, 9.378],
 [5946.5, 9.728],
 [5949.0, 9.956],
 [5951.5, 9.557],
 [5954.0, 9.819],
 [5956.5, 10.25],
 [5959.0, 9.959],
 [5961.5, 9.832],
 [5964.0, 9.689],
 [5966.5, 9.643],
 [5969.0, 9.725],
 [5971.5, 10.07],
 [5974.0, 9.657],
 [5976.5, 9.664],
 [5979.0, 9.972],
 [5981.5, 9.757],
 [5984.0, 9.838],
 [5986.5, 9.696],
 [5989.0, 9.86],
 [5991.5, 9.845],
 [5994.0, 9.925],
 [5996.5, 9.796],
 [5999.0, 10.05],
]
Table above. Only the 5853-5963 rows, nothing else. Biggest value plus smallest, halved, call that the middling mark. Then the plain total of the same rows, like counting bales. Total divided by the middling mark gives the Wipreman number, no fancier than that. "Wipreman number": 48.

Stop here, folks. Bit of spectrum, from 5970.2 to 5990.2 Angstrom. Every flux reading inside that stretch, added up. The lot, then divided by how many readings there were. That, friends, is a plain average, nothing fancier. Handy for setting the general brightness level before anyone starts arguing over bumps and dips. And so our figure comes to 9.8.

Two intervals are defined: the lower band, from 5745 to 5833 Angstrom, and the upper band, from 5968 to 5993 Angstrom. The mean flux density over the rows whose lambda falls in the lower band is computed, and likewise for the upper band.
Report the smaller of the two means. 9.81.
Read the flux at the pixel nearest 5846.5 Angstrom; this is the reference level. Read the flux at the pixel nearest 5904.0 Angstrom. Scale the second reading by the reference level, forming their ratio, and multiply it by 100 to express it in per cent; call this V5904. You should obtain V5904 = 90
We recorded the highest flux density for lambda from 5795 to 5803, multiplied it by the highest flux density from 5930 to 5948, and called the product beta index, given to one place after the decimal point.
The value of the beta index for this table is 103.9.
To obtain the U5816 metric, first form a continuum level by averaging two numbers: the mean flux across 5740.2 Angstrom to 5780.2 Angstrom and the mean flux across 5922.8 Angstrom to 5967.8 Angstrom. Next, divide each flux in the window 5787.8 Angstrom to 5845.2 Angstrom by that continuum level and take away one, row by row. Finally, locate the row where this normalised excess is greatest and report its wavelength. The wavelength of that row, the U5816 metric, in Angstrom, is 5799.0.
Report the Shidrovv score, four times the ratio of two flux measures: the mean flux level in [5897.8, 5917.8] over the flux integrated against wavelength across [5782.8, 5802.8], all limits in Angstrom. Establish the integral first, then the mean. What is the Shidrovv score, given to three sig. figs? 0.186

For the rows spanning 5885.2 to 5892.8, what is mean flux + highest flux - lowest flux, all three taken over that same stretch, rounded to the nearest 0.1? 8.5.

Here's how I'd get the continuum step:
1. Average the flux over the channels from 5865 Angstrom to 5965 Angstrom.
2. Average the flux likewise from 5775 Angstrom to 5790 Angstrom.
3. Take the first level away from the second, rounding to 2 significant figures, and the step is 0.15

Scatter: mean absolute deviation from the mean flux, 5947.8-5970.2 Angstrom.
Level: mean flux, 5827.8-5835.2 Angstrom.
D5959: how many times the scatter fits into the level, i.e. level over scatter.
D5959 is 66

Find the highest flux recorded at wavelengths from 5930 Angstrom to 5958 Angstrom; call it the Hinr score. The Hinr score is 10.25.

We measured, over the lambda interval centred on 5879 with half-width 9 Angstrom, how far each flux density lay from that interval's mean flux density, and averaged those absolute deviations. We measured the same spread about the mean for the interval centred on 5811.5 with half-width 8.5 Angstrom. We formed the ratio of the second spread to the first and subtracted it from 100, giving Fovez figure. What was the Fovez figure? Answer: 100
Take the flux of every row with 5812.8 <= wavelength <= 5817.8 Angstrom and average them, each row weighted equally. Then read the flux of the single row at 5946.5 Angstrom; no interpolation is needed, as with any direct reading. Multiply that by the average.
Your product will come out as 99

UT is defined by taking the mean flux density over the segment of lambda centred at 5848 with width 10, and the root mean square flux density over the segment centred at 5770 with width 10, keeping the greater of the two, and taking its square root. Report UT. 3.167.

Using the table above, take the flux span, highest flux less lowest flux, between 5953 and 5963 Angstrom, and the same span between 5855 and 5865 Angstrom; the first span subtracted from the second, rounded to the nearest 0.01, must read 0.12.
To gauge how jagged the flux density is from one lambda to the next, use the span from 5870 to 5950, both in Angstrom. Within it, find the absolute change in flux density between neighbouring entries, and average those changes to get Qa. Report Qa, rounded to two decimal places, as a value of 0.31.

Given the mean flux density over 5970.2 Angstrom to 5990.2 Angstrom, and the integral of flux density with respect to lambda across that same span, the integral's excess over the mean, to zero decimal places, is 186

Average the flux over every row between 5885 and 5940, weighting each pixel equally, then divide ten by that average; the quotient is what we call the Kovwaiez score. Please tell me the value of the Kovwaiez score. 1.12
